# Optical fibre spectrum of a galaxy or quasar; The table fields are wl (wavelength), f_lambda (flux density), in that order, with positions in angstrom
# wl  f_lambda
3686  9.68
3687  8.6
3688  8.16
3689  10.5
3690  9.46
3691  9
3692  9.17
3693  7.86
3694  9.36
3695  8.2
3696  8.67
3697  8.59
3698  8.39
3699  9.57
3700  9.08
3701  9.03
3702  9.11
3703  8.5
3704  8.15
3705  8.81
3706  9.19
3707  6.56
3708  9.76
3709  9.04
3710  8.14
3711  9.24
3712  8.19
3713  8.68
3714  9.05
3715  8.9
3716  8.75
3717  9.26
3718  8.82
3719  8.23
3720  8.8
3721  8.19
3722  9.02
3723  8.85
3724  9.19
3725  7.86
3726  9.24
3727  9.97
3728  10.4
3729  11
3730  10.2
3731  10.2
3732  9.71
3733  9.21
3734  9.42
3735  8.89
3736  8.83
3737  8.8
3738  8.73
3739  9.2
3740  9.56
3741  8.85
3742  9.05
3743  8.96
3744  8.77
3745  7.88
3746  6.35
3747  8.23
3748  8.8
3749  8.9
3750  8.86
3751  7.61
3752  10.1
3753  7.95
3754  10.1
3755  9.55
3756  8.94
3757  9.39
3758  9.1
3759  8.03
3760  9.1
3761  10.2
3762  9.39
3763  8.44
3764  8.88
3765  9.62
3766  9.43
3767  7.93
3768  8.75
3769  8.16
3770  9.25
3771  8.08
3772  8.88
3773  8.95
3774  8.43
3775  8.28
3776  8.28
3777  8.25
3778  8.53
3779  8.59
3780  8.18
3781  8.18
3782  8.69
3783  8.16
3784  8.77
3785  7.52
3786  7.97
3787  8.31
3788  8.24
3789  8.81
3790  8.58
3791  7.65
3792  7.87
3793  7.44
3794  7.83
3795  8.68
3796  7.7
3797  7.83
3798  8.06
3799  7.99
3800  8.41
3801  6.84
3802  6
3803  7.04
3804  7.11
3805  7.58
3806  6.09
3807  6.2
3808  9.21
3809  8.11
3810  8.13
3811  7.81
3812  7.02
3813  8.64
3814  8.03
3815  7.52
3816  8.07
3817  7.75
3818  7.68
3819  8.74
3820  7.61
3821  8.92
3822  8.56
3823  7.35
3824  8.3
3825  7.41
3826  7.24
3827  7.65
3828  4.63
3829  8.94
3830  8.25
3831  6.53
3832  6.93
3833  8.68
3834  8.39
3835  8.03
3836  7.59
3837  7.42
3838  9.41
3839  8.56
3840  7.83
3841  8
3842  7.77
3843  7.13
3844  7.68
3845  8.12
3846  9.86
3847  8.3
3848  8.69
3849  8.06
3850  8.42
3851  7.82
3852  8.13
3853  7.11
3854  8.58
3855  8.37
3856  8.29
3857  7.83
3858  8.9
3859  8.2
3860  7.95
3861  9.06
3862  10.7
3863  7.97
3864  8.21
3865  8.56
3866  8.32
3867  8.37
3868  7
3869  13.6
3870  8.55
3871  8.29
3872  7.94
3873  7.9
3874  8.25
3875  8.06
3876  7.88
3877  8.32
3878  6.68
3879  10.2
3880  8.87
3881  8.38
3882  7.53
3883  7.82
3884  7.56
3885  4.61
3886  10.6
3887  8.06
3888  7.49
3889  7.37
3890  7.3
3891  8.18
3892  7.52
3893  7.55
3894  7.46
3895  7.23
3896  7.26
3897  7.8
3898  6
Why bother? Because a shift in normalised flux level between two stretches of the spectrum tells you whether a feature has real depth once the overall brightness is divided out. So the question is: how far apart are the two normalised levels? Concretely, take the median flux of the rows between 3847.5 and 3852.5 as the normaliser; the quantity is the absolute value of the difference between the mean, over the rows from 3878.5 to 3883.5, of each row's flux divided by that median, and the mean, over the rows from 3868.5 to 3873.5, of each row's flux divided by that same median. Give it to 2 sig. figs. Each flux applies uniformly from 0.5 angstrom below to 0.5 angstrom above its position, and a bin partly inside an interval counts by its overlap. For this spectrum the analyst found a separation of 0.086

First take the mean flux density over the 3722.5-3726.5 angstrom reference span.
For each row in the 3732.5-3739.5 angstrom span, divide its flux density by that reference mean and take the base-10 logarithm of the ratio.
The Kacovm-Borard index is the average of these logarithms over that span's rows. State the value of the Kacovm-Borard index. 0.011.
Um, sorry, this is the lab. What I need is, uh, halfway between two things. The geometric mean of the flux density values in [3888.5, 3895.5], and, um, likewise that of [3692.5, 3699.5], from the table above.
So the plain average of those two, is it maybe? 8.1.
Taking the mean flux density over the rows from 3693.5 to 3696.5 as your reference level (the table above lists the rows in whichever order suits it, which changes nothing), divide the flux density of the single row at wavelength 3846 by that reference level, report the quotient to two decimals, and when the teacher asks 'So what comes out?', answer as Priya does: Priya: 1.13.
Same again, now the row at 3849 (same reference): 0.92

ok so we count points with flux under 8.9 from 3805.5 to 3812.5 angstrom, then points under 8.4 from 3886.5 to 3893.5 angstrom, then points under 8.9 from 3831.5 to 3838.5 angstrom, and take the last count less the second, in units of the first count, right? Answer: -0.2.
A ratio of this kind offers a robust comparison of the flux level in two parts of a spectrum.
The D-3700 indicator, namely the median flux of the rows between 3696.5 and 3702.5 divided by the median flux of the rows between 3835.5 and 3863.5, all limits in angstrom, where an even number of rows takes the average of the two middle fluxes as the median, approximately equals 1.11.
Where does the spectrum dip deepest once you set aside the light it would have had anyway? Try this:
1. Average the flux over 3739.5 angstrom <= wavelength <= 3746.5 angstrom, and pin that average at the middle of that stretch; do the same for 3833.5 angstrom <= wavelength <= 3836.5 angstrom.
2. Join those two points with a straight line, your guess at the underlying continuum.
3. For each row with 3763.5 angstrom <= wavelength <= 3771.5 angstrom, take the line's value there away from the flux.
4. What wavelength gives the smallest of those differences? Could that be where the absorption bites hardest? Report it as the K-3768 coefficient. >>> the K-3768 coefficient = 3767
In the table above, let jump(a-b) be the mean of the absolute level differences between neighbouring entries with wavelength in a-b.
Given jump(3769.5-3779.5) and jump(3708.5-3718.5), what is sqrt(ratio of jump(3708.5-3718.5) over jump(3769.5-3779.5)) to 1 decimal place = 1.3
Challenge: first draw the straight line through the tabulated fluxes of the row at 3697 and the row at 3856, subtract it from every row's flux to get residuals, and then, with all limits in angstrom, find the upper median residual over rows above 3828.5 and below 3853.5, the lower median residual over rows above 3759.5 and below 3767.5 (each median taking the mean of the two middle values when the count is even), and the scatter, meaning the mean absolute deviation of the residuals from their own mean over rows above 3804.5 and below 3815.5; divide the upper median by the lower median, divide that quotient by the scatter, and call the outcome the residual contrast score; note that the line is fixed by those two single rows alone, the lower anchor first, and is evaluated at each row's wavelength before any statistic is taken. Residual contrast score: 0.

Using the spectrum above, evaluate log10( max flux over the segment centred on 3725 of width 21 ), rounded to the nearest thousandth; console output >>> 1.041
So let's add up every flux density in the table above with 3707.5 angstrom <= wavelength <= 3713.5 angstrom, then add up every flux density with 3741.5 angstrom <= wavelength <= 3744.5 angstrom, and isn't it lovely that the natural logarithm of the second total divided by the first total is -0.68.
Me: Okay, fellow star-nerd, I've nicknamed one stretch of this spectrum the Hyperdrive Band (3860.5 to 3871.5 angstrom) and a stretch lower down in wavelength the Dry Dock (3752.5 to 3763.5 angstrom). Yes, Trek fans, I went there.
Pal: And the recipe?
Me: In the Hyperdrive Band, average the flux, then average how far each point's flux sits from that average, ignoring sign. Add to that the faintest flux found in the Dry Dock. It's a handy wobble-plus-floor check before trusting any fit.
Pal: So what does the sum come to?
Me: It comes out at 9.12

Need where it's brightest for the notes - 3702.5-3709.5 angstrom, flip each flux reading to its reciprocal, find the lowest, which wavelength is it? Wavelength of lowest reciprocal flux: 3708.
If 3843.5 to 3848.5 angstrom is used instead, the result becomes 3846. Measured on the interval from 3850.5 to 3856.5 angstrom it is 3854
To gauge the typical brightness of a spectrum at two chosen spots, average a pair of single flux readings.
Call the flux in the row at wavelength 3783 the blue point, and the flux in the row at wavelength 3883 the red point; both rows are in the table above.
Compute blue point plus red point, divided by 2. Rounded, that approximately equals 8.0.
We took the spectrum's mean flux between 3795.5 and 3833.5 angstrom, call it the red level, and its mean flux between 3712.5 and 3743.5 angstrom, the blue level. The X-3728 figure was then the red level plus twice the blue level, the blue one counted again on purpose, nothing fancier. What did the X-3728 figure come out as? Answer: 26.0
